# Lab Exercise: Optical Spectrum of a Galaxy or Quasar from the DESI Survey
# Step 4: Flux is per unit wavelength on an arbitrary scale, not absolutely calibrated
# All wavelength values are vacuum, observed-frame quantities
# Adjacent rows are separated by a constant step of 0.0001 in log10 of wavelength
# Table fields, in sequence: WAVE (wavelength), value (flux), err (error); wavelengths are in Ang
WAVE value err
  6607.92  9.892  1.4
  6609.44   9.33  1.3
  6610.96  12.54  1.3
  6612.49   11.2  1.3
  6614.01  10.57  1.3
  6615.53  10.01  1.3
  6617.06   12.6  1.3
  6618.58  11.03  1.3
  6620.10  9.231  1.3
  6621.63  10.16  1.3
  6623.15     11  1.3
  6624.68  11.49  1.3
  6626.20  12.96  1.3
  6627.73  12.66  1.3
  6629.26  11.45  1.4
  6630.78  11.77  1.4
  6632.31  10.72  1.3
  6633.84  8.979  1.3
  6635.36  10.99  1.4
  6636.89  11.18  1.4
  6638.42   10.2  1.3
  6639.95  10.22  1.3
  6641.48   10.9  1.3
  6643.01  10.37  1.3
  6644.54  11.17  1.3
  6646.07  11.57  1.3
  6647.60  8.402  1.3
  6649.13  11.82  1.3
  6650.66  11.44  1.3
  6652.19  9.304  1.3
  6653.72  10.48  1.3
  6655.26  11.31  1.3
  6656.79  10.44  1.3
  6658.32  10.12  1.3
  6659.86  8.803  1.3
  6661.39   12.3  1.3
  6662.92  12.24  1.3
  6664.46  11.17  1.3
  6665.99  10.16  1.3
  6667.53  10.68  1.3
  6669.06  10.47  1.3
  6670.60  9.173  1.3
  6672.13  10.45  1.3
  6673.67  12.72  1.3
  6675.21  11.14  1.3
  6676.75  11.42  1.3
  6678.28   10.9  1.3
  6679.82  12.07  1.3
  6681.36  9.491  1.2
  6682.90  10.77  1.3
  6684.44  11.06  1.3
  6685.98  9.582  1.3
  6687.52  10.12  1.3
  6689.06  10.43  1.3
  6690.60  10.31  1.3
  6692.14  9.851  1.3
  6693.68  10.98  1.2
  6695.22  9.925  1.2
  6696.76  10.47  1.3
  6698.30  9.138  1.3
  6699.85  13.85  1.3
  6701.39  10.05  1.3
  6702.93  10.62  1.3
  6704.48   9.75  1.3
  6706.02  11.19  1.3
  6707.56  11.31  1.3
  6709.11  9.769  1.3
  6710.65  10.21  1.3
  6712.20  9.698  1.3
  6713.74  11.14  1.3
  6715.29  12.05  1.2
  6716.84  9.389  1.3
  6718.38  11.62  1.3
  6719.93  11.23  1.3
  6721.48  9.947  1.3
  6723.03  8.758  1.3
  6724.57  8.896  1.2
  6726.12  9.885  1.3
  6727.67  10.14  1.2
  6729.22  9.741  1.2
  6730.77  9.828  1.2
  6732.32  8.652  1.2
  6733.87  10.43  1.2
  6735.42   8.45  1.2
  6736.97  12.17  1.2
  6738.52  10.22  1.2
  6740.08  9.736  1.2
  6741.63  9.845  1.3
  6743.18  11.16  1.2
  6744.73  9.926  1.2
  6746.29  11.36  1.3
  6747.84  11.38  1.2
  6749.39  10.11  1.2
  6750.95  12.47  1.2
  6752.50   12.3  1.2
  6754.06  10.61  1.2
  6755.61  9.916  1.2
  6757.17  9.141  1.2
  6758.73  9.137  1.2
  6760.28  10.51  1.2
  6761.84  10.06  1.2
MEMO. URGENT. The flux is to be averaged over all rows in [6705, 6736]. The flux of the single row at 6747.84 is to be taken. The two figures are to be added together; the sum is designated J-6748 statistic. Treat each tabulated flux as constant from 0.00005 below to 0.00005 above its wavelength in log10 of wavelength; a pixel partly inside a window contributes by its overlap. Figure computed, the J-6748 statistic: 21.5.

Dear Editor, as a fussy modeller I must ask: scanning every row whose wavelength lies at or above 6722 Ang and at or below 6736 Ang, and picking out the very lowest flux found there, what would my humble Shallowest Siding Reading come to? 8.45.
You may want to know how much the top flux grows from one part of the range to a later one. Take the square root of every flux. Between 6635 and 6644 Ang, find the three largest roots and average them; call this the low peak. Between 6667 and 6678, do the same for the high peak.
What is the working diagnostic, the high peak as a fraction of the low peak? 1.03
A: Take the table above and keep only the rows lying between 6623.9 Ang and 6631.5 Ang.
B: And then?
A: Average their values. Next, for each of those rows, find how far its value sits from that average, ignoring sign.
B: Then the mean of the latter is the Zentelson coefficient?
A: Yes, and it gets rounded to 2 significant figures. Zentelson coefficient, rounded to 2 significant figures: 0.60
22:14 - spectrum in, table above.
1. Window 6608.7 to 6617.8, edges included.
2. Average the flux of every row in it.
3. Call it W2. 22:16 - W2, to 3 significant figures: 11.0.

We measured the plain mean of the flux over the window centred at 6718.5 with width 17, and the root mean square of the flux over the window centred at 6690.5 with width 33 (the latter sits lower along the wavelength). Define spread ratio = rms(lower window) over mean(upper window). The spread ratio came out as 1.04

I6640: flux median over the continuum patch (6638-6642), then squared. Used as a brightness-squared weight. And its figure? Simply 104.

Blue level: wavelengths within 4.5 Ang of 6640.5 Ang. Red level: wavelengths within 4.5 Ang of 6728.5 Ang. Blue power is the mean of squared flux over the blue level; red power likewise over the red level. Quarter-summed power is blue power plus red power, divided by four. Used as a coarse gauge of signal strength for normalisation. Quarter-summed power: 51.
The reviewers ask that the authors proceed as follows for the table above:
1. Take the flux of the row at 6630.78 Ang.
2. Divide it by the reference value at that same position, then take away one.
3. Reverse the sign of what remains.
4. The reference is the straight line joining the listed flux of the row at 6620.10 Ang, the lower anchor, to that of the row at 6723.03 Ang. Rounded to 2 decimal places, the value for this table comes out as -0.28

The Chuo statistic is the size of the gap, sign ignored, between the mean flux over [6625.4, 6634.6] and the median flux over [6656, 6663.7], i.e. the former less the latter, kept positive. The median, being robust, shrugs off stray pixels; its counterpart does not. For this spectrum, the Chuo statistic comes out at 1.0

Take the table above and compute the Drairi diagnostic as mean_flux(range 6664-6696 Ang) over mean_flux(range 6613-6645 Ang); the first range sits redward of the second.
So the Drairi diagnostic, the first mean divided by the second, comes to 0.970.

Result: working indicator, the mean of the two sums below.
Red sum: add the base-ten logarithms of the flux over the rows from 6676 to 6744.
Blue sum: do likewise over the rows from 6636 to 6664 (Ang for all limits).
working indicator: 32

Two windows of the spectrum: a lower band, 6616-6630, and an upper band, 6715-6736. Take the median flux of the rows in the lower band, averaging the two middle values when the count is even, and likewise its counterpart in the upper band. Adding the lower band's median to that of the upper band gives 21.3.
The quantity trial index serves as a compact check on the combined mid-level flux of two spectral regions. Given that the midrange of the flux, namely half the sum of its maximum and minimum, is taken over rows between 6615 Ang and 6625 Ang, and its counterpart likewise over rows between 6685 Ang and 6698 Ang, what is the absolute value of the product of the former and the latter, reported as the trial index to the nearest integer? 112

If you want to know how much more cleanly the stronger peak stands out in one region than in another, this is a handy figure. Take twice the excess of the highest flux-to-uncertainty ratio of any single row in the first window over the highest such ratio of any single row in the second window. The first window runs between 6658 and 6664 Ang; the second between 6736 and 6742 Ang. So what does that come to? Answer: -1.4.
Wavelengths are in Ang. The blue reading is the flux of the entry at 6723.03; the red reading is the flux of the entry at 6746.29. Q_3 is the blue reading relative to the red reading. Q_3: 0.77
